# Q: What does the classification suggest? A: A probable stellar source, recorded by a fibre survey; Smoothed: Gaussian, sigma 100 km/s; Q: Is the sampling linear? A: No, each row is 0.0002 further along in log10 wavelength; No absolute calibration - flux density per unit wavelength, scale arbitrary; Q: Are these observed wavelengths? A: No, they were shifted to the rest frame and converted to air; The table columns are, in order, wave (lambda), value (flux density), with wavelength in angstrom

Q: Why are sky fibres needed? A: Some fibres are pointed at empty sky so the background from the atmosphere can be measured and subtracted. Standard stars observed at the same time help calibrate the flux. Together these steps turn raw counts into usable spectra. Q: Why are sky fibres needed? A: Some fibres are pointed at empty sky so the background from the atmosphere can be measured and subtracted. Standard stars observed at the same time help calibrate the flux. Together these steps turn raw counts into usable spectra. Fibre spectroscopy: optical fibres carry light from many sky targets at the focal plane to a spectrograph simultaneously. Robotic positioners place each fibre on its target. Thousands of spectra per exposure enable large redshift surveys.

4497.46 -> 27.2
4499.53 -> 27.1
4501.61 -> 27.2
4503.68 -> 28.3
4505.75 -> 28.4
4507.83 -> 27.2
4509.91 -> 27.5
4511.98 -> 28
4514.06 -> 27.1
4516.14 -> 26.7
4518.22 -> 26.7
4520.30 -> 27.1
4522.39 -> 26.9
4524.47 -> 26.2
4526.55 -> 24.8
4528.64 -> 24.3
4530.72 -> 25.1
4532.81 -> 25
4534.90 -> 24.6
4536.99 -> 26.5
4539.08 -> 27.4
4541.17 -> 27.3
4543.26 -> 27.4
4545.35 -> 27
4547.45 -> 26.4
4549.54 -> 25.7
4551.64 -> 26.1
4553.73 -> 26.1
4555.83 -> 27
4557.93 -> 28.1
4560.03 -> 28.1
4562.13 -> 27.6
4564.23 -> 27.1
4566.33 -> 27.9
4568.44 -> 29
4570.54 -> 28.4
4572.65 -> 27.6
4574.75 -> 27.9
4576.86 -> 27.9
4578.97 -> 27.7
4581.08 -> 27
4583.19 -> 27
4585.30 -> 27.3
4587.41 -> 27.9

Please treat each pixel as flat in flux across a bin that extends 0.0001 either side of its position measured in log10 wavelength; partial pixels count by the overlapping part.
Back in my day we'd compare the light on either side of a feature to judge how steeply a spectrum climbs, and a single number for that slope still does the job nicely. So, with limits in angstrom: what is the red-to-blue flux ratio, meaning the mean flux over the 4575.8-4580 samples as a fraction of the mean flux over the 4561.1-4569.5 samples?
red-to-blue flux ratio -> 1.00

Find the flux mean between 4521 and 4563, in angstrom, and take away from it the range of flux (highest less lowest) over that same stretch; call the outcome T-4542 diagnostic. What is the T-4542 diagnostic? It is 22.6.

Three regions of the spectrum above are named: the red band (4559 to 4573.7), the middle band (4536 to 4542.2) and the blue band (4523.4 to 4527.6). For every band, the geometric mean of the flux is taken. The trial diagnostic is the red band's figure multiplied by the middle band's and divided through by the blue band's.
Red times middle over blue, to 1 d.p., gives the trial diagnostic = 29.7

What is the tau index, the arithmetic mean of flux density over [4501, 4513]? 27.8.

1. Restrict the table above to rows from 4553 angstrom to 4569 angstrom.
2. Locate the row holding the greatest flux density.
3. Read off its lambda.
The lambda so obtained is 4568.44 angstrom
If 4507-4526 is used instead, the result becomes 4511.98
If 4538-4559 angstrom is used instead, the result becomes 4557.93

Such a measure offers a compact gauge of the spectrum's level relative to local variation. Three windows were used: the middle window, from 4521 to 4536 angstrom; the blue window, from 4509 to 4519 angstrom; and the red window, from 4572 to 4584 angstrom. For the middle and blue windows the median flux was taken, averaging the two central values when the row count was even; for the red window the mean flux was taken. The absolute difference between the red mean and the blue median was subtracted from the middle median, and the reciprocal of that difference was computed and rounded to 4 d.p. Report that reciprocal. 0.0407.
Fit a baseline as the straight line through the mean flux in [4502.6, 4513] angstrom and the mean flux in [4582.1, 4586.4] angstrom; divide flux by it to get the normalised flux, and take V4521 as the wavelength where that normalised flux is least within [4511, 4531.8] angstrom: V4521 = 4528.64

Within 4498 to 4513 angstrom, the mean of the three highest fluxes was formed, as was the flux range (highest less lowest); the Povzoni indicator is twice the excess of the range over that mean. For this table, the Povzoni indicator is -54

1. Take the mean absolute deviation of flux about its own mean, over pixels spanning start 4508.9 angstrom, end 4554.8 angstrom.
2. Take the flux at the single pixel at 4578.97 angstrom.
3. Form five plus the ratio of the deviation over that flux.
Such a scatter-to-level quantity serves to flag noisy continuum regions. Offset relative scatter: 5.03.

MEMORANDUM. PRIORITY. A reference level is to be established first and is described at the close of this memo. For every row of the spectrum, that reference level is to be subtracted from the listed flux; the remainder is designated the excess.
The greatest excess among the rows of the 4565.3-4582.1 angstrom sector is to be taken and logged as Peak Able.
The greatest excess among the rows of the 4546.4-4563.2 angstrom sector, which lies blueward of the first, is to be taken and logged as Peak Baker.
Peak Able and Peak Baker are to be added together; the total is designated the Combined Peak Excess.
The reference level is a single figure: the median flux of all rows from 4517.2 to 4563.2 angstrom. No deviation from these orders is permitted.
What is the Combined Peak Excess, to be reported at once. 3.9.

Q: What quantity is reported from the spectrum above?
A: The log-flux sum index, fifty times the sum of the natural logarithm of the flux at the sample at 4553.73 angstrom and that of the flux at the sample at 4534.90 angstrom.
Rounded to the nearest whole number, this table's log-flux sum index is 323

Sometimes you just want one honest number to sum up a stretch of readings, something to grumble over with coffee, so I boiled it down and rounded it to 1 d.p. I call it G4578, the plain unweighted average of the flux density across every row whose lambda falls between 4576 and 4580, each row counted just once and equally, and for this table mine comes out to 27.8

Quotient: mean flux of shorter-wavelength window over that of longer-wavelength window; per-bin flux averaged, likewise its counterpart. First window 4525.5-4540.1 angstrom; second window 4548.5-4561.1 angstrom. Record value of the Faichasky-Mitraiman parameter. 0.95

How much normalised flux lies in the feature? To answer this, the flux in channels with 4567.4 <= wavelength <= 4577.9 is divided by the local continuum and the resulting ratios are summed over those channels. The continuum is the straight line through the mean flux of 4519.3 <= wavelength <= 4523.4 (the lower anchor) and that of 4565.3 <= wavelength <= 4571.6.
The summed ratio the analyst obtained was 4.93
